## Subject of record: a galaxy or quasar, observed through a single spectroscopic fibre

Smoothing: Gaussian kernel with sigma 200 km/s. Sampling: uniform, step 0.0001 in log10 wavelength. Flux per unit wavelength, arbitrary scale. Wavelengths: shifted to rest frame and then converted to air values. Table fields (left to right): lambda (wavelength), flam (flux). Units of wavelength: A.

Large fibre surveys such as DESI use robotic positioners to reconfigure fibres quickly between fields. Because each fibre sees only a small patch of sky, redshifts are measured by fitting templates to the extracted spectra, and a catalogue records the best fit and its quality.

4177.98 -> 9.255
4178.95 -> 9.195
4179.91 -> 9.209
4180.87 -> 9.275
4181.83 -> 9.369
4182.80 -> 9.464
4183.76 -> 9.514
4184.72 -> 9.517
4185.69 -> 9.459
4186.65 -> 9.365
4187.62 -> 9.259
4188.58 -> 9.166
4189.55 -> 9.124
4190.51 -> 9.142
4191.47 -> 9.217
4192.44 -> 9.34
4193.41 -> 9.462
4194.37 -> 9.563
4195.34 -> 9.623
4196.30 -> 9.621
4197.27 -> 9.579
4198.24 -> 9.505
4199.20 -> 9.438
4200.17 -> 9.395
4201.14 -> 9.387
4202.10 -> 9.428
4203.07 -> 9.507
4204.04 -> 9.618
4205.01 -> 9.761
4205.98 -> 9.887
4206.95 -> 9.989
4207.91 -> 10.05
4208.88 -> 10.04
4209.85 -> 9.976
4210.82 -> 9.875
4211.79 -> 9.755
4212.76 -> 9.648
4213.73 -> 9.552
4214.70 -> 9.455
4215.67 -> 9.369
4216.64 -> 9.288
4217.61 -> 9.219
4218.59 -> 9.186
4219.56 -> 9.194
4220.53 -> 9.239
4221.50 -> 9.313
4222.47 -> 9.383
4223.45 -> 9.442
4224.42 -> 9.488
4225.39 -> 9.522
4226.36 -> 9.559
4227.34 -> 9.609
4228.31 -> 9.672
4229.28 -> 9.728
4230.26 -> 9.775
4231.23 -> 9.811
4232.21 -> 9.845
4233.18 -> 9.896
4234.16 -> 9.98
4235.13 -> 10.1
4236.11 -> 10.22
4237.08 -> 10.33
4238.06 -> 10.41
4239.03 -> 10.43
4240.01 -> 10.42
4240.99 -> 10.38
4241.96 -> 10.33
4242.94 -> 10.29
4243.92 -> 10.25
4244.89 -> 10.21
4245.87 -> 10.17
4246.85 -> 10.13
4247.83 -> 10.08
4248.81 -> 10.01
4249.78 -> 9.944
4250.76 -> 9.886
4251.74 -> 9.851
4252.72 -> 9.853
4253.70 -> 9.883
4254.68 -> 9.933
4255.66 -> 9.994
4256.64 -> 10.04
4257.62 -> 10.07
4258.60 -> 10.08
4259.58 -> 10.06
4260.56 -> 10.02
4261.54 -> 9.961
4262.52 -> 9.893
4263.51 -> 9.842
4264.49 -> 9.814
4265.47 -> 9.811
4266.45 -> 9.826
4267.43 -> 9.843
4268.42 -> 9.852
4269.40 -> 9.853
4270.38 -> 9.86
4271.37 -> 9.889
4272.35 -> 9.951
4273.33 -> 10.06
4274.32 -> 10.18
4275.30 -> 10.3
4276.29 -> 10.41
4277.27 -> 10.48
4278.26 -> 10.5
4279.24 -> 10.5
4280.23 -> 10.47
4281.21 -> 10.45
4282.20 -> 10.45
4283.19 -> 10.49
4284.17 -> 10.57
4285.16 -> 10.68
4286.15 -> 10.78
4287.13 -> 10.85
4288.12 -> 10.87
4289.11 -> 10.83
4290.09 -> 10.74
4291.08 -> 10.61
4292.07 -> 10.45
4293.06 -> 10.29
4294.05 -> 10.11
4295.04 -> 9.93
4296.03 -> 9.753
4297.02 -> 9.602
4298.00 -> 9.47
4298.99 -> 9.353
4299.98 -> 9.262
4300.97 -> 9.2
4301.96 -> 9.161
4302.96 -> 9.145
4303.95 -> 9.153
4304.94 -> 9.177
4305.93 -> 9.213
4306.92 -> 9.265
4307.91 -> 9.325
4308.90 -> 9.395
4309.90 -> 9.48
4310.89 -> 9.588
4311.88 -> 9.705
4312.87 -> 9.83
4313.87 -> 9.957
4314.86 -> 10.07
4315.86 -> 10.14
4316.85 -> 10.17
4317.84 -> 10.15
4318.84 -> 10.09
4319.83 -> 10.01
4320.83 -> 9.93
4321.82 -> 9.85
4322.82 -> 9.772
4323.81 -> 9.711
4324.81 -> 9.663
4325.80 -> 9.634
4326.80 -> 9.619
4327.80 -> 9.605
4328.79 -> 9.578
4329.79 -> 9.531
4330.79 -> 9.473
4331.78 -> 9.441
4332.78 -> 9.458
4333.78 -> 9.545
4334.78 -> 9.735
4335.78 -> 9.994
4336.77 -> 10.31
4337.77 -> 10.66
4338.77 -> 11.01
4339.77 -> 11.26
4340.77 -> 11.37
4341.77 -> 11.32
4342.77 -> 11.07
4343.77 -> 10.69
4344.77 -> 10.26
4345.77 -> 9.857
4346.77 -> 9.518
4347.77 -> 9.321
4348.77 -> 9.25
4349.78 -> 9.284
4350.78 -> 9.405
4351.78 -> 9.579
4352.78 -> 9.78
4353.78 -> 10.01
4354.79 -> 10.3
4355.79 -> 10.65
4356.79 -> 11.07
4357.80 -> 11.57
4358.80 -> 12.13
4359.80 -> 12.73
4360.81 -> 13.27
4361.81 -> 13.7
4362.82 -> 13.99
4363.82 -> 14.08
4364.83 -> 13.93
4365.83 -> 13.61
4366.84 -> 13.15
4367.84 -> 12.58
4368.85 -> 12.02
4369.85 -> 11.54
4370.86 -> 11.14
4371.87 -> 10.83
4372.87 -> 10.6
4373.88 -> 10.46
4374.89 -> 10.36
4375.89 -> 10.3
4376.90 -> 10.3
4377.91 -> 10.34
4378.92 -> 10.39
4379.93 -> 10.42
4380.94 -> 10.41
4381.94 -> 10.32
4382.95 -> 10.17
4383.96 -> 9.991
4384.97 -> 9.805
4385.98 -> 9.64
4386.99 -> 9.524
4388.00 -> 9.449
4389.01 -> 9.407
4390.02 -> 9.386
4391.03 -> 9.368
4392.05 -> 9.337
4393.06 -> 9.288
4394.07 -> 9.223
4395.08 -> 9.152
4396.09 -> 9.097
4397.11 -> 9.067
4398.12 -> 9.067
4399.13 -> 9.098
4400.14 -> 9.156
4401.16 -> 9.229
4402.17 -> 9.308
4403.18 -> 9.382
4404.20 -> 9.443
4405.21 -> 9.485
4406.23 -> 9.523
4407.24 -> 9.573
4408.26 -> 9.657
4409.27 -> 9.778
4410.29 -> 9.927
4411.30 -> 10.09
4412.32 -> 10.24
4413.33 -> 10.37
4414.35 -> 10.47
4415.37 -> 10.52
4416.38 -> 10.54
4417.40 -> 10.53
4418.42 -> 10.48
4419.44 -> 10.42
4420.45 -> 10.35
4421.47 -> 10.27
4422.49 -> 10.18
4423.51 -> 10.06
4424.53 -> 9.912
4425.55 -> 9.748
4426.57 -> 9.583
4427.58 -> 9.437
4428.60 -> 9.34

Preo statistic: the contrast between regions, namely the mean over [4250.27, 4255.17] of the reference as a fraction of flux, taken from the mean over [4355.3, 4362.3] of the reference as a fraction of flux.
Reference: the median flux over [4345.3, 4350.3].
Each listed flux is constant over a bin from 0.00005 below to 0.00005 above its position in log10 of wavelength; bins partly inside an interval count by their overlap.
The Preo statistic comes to -0.17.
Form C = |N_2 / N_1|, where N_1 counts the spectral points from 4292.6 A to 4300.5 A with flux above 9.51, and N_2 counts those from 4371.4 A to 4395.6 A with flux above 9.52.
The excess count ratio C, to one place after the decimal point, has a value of 3.2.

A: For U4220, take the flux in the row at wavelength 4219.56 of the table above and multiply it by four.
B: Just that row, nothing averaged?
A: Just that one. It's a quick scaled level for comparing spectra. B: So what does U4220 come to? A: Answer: 36.8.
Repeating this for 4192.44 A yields 37.4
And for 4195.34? 38.5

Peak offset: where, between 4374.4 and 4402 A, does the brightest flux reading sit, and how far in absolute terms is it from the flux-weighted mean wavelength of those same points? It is 7.7 A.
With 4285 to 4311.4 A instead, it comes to 9.5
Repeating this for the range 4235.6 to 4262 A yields 9.7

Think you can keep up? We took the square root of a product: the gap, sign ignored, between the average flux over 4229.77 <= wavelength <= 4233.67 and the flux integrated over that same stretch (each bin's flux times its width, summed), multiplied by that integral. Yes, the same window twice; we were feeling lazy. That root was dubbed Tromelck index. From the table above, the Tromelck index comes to 33.0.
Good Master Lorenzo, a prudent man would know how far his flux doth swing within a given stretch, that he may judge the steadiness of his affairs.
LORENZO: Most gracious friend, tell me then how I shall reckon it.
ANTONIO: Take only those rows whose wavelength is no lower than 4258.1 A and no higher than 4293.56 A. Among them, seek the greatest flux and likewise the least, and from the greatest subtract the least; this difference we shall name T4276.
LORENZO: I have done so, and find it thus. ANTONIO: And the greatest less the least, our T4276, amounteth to 1.1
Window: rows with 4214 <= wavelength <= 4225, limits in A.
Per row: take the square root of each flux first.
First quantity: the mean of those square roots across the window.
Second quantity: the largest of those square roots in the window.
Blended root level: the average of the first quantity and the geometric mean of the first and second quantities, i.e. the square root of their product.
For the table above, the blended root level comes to 3.06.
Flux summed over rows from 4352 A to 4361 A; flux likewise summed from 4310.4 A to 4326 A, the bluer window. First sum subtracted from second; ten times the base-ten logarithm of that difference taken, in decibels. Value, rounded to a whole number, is 18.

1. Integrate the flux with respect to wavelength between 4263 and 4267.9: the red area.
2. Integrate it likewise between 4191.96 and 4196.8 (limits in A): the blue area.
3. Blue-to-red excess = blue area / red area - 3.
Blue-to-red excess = -2.0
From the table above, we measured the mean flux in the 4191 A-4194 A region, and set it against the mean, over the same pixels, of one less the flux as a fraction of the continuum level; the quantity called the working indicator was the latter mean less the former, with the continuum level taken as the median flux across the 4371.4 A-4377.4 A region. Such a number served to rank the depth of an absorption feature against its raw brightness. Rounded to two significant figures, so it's -9.2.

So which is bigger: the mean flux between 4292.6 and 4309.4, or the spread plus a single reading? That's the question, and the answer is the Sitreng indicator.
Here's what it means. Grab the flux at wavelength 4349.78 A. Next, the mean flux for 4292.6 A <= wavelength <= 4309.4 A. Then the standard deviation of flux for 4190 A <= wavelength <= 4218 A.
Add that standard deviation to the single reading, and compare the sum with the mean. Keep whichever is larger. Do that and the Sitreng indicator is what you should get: 9.5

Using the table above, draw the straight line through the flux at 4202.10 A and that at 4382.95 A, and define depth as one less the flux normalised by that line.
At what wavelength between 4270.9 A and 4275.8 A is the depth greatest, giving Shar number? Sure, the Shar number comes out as 4271.37 A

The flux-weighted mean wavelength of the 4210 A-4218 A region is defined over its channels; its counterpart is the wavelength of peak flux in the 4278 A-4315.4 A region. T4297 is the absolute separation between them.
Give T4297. 74.0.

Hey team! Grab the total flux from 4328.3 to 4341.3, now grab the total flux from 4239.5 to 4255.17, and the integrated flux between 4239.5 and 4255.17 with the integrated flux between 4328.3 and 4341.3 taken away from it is 27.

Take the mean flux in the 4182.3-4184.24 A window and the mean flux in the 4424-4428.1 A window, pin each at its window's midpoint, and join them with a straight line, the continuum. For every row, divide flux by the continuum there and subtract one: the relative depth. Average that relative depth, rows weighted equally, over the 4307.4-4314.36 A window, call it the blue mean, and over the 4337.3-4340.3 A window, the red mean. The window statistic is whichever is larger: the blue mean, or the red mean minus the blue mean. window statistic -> 0.14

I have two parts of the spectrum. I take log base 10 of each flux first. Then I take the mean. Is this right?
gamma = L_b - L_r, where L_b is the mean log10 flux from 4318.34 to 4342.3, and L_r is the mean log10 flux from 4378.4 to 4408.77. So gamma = 0.02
